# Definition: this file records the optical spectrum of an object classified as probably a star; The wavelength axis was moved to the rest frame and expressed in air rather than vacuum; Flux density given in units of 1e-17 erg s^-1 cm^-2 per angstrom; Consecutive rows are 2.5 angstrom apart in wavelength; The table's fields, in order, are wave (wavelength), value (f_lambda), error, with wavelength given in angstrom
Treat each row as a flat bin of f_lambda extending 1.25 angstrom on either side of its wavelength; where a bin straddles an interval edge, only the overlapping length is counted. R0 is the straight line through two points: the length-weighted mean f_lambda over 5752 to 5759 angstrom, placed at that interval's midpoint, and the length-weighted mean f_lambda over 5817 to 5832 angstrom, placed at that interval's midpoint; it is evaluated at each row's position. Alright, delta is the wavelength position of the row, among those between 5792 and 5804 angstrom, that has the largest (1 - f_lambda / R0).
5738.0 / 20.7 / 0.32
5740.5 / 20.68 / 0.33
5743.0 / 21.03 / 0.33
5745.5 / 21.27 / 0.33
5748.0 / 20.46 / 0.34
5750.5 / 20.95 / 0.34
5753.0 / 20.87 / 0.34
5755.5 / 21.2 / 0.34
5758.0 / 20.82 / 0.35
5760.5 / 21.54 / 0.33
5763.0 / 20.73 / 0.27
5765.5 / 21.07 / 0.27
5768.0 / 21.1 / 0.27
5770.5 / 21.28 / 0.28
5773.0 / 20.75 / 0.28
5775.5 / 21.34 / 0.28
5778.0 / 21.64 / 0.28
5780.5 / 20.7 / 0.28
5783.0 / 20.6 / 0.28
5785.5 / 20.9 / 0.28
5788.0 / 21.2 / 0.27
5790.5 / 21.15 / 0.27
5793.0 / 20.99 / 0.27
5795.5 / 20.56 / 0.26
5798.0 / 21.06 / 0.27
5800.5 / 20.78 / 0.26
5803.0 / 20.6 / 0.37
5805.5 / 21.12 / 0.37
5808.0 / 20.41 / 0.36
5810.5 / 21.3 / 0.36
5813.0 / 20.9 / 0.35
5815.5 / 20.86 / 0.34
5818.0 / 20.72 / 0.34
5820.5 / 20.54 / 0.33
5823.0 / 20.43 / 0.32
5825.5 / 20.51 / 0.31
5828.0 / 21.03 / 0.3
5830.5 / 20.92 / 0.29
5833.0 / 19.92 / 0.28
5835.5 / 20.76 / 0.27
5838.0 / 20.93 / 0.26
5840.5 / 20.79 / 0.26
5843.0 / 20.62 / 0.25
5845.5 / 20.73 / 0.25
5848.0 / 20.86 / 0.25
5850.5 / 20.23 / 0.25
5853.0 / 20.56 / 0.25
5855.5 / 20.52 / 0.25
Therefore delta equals 5795.5 angstrom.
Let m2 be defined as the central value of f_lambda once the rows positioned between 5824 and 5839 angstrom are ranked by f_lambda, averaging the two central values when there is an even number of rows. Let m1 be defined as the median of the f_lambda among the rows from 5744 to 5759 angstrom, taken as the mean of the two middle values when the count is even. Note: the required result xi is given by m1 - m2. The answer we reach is 0.07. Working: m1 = 20.9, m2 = 20.8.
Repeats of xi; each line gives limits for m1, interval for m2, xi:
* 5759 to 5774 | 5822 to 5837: 0.45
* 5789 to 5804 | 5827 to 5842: 0.03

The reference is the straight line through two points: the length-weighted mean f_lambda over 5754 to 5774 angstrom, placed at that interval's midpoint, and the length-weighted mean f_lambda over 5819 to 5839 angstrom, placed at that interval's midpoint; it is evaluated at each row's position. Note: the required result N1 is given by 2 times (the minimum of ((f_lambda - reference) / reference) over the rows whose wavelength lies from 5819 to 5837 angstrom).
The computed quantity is -0.066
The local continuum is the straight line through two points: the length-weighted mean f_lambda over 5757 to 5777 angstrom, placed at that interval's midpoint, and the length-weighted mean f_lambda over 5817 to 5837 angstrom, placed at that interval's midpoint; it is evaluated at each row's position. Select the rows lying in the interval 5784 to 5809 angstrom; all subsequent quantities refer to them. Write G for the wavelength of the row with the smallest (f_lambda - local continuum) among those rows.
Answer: 5808.0 angstrom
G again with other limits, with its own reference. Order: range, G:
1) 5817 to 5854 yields 5833.0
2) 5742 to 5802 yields 5748.0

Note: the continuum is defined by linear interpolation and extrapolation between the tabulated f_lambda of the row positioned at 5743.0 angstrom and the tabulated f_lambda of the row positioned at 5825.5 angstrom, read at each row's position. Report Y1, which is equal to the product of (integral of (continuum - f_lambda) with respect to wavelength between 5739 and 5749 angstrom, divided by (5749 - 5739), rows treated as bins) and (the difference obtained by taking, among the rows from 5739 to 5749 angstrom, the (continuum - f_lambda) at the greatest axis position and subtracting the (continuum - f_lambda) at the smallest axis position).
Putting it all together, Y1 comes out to 0.03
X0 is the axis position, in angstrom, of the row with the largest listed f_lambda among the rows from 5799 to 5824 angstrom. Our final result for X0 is 5810.5 angstrom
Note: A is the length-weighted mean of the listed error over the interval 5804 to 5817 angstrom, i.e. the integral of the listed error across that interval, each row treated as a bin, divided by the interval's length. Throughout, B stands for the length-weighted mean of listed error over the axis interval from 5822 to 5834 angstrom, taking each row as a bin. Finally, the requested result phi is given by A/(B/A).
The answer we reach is 0.42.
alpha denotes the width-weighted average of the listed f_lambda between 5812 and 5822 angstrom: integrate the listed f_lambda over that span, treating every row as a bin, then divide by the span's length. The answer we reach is 20.7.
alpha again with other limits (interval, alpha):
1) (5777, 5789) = 21.0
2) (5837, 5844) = 20.8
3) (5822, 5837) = 20.6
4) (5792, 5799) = 20.9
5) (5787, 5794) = 21.1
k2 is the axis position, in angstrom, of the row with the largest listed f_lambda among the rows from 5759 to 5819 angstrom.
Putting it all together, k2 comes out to 5778.0 angstrom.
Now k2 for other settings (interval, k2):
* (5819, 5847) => 5828.0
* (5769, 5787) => 5778.0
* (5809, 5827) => 5810.5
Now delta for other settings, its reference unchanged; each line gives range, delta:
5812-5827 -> 5823.0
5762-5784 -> 5783.0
